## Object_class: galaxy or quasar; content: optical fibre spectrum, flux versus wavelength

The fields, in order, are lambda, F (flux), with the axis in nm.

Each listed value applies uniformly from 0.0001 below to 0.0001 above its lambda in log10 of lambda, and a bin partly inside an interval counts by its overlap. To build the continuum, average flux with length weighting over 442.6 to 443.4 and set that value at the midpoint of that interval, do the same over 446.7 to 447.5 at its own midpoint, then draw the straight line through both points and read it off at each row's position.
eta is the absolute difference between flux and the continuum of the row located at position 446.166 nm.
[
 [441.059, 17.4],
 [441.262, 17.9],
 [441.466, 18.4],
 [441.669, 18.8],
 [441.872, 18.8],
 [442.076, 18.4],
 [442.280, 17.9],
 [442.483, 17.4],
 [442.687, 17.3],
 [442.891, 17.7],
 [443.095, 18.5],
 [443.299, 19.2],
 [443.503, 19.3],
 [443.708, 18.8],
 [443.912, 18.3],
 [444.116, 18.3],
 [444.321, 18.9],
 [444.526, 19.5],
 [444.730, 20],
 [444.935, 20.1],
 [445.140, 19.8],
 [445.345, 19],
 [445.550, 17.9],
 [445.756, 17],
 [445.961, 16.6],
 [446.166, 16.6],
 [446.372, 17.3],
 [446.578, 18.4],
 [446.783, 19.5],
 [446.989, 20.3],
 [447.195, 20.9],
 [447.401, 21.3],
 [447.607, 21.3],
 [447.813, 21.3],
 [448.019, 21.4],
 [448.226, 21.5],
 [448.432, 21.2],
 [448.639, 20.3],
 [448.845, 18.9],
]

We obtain 3.38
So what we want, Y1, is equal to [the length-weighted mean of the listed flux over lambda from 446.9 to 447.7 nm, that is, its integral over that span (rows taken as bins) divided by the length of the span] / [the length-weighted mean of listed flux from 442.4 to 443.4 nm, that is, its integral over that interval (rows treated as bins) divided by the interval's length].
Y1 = 1.16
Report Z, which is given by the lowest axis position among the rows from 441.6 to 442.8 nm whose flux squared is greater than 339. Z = 441.669 nm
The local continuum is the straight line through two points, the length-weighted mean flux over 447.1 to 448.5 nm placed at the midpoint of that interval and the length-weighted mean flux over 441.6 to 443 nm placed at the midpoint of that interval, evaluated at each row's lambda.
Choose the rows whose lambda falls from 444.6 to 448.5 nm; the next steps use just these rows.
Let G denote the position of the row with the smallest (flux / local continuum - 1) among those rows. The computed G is 446.166 nm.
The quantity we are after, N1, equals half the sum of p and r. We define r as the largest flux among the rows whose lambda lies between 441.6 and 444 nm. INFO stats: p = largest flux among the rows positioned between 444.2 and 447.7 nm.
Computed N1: 20.3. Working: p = 21.3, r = 19.3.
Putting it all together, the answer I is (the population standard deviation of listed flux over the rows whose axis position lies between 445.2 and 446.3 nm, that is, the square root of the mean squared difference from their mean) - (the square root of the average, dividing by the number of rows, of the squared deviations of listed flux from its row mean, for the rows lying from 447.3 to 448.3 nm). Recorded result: 0.8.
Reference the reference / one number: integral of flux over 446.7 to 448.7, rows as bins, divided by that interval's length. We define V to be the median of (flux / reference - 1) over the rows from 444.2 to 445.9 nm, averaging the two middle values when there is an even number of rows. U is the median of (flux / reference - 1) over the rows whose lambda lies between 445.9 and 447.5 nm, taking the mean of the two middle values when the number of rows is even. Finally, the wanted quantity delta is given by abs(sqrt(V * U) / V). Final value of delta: 1.1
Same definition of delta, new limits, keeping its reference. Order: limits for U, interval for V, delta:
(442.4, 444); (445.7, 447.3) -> 0.9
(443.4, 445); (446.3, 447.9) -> 2.4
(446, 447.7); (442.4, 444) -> 0.6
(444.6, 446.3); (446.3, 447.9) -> 2.8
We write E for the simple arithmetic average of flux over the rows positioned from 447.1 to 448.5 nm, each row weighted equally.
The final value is 21.3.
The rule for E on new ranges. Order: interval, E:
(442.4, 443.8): 18.3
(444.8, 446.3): 18.1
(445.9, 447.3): 18.5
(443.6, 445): 19.1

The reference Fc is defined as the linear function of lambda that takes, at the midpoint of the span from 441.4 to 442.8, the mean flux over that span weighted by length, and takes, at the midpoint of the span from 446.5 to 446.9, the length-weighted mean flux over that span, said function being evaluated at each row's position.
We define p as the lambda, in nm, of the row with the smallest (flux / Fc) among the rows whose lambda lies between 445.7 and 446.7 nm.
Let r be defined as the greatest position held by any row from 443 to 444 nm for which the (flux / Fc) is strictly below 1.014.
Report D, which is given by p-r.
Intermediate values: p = 446.166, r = 443.912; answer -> 2.25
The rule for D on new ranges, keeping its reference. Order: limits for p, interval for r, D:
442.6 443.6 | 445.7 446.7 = -3.89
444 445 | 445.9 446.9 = -2.46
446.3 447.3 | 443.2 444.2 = 2.26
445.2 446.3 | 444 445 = 2.05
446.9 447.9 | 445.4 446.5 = 0.62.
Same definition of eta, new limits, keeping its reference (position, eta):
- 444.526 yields 0.44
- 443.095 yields 0.26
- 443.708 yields 0.21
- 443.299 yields 0.84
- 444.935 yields 0.81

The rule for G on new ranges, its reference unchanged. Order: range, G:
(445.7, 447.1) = 446.166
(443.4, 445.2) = 444.116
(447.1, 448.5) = 448.432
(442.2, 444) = 442.687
